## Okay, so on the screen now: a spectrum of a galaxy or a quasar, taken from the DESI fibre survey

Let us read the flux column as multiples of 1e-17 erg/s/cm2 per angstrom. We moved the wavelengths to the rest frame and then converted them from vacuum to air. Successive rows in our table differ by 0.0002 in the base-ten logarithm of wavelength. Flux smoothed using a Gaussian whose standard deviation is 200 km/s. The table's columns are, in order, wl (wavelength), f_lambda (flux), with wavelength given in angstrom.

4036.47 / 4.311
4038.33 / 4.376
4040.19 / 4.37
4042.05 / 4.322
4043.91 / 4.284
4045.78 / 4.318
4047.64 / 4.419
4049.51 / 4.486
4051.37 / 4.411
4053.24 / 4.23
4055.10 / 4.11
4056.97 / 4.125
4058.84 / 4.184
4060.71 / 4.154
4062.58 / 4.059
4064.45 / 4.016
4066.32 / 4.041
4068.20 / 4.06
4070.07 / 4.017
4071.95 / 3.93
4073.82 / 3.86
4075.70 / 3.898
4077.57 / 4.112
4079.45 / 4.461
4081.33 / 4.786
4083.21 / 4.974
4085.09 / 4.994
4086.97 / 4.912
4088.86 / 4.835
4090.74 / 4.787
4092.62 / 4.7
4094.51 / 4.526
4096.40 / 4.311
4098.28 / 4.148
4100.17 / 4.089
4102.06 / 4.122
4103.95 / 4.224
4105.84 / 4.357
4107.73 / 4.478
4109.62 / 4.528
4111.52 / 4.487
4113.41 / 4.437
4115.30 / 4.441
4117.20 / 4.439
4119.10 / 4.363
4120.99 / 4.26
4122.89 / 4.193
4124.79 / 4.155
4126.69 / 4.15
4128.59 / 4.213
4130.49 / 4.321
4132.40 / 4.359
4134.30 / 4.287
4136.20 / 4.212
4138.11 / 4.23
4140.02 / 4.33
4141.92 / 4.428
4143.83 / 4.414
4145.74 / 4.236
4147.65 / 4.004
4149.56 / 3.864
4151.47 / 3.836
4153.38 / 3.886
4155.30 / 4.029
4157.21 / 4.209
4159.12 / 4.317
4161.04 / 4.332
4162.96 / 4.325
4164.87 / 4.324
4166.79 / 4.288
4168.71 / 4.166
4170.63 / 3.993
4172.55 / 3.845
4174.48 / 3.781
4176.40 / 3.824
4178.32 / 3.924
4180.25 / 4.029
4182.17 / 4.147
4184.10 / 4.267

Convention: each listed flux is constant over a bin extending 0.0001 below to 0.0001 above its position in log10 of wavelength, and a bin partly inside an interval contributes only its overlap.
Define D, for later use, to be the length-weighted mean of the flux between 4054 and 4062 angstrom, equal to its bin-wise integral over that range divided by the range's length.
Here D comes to 4.14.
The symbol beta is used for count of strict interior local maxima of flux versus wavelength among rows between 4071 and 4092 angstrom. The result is 1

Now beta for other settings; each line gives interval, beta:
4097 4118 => 2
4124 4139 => 1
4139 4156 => 1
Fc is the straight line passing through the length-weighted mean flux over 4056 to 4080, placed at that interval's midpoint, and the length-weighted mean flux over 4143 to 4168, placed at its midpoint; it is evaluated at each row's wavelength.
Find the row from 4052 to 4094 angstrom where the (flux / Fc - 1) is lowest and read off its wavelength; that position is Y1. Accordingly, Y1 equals 4073.82 angstrom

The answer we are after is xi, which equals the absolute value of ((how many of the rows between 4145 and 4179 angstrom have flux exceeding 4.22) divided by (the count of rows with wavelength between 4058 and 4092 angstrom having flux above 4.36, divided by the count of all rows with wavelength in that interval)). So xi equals 15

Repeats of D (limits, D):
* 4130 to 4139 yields 4.28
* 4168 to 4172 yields 4.05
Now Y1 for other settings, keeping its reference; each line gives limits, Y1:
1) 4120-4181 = 4174.48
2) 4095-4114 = 4100.17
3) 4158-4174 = 4172.55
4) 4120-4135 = 4126.69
